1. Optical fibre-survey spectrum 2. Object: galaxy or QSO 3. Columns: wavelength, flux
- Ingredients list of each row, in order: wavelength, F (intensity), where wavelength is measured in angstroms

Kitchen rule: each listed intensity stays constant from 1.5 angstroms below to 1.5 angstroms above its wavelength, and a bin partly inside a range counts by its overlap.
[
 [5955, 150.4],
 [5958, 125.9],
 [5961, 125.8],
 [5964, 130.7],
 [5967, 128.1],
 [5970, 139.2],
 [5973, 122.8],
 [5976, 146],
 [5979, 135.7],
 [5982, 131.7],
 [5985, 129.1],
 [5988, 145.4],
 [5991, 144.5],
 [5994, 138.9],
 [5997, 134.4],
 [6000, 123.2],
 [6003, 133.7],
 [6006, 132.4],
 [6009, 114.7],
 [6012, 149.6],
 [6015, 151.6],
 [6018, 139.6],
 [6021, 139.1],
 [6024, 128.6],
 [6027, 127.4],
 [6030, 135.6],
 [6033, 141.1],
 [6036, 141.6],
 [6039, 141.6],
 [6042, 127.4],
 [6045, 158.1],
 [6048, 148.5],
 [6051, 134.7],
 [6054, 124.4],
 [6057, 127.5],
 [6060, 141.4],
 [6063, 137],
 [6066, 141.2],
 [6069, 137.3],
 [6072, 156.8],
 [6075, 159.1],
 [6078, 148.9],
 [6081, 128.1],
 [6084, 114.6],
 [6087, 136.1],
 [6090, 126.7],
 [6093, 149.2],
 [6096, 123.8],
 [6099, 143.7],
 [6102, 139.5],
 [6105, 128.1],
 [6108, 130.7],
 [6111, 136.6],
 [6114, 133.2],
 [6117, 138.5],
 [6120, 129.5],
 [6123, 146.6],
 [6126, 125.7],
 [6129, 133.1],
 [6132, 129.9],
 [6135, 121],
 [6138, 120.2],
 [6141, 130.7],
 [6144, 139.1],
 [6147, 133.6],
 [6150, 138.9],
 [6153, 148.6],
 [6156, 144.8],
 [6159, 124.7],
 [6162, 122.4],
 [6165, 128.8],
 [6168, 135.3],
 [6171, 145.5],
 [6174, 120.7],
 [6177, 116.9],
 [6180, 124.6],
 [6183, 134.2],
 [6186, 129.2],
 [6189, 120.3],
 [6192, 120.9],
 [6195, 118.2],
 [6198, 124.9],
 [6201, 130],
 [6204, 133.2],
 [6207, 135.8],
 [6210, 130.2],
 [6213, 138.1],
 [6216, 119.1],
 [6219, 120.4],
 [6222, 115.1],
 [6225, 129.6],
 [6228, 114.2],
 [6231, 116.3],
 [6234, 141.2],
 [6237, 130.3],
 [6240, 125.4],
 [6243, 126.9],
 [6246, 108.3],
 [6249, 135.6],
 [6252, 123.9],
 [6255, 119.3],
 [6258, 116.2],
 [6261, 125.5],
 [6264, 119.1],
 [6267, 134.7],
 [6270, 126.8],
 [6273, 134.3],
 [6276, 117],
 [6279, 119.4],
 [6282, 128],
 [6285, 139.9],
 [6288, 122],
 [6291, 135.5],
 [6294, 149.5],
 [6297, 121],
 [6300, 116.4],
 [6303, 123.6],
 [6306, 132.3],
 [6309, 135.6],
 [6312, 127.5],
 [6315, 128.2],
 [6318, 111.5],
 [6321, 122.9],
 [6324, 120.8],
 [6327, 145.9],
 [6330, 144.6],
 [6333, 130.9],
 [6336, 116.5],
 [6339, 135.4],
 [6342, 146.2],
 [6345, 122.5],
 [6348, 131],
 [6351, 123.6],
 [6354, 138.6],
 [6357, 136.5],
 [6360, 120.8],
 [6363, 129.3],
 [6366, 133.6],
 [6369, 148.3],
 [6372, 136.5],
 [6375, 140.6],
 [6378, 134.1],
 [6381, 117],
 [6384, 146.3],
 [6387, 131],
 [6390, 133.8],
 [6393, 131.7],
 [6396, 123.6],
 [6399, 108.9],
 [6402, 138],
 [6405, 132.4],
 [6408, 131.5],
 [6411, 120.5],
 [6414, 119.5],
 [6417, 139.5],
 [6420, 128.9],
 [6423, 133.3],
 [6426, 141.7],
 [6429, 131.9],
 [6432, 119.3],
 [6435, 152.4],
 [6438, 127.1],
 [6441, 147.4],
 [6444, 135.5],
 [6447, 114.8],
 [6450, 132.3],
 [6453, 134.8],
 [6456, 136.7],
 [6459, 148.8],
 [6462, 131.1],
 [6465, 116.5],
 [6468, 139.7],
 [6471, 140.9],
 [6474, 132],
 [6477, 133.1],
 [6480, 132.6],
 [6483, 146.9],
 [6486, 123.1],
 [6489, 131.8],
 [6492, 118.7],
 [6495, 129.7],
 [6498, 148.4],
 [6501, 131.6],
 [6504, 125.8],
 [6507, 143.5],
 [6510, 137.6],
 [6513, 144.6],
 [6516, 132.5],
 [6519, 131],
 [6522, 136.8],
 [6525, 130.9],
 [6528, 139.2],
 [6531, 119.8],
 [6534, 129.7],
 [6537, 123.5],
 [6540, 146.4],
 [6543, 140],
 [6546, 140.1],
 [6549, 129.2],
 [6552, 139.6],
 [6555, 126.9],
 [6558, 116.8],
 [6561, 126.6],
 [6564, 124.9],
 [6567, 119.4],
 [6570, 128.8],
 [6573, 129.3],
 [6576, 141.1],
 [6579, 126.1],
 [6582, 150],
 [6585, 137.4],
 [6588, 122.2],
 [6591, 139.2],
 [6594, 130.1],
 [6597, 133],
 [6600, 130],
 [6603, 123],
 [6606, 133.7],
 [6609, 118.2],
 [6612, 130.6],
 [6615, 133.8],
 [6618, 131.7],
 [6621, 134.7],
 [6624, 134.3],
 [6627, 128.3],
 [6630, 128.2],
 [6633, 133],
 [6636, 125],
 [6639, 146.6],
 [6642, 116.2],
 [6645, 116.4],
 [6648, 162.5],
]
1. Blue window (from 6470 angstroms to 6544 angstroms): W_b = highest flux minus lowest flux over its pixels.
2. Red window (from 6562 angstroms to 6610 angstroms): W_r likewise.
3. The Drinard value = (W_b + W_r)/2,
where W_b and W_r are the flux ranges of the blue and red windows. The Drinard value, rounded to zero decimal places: 31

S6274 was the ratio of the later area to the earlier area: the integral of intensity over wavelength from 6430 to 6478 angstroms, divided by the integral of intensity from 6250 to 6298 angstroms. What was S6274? 1.05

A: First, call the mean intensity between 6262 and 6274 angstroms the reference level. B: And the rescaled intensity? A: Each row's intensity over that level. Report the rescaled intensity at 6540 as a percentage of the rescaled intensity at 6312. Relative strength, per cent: 115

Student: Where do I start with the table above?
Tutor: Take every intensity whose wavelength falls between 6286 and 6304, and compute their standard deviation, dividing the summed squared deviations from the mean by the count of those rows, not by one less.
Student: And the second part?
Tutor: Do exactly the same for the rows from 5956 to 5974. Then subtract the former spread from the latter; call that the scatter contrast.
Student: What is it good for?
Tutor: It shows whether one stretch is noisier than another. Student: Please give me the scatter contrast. -6.0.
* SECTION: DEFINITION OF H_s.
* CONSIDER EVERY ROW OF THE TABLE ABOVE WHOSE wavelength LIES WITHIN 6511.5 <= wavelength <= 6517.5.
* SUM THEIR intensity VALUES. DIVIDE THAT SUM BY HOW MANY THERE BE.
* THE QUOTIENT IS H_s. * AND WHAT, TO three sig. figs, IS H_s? 139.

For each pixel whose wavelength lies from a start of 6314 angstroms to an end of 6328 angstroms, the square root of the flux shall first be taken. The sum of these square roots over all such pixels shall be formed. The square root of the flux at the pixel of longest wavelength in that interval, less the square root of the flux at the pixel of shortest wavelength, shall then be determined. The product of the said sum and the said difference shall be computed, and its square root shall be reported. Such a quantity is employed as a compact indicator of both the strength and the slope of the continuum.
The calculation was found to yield 6.5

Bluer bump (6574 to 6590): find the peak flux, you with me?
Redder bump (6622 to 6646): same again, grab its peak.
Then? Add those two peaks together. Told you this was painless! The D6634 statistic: 297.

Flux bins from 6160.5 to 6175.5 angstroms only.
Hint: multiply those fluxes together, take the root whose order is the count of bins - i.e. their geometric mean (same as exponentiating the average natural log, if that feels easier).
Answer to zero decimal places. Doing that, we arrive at 130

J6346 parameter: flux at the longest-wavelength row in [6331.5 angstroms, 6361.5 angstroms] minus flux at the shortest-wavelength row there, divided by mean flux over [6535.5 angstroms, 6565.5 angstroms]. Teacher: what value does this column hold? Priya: -0.08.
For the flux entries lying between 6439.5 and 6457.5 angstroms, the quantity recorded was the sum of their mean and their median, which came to 268.7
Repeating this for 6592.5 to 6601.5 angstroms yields 261.1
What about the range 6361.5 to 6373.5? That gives 272.0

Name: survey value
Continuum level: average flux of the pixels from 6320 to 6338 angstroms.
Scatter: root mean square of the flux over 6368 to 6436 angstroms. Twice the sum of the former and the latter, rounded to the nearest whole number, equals 526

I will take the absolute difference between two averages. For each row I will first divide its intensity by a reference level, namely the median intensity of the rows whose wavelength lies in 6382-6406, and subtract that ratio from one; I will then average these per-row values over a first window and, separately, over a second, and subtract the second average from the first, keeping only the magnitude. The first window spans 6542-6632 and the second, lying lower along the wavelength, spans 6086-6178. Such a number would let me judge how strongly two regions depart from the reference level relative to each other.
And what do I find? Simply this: 0.016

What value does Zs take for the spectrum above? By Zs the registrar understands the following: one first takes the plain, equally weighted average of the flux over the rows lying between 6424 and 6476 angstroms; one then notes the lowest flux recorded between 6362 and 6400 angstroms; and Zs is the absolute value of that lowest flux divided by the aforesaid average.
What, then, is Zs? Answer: 0.81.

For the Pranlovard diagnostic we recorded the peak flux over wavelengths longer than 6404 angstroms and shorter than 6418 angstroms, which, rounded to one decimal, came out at 139.5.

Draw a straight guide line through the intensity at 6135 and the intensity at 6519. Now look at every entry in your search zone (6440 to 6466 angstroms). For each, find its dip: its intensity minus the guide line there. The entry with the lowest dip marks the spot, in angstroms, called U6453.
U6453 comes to 6447 angstroms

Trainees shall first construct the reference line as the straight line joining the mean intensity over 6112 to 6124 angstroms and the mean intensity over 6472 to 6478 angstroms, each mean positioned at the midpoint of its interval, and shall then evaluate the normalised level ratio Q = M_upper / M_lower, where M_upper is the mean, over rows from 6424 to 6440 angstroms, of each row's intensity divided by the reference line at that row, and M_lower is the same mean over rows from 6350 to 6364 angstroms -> 1.04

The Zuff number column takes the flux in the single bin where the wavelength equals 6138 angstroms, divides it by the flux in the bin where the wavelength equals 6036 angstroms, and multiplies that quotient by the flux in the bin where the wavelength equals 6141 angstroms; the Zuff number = 111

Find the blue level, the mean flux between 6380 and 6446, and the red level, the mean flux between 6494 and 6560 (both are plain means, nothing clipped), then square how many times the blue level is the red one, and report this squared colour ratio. 0.96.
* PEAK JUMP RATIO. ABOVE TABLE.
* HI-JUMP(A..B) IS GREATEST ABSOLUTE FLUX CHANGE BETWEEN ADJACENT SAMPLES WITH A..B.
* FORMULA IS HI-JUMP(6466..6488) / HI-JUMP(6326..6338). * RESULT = 1.7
